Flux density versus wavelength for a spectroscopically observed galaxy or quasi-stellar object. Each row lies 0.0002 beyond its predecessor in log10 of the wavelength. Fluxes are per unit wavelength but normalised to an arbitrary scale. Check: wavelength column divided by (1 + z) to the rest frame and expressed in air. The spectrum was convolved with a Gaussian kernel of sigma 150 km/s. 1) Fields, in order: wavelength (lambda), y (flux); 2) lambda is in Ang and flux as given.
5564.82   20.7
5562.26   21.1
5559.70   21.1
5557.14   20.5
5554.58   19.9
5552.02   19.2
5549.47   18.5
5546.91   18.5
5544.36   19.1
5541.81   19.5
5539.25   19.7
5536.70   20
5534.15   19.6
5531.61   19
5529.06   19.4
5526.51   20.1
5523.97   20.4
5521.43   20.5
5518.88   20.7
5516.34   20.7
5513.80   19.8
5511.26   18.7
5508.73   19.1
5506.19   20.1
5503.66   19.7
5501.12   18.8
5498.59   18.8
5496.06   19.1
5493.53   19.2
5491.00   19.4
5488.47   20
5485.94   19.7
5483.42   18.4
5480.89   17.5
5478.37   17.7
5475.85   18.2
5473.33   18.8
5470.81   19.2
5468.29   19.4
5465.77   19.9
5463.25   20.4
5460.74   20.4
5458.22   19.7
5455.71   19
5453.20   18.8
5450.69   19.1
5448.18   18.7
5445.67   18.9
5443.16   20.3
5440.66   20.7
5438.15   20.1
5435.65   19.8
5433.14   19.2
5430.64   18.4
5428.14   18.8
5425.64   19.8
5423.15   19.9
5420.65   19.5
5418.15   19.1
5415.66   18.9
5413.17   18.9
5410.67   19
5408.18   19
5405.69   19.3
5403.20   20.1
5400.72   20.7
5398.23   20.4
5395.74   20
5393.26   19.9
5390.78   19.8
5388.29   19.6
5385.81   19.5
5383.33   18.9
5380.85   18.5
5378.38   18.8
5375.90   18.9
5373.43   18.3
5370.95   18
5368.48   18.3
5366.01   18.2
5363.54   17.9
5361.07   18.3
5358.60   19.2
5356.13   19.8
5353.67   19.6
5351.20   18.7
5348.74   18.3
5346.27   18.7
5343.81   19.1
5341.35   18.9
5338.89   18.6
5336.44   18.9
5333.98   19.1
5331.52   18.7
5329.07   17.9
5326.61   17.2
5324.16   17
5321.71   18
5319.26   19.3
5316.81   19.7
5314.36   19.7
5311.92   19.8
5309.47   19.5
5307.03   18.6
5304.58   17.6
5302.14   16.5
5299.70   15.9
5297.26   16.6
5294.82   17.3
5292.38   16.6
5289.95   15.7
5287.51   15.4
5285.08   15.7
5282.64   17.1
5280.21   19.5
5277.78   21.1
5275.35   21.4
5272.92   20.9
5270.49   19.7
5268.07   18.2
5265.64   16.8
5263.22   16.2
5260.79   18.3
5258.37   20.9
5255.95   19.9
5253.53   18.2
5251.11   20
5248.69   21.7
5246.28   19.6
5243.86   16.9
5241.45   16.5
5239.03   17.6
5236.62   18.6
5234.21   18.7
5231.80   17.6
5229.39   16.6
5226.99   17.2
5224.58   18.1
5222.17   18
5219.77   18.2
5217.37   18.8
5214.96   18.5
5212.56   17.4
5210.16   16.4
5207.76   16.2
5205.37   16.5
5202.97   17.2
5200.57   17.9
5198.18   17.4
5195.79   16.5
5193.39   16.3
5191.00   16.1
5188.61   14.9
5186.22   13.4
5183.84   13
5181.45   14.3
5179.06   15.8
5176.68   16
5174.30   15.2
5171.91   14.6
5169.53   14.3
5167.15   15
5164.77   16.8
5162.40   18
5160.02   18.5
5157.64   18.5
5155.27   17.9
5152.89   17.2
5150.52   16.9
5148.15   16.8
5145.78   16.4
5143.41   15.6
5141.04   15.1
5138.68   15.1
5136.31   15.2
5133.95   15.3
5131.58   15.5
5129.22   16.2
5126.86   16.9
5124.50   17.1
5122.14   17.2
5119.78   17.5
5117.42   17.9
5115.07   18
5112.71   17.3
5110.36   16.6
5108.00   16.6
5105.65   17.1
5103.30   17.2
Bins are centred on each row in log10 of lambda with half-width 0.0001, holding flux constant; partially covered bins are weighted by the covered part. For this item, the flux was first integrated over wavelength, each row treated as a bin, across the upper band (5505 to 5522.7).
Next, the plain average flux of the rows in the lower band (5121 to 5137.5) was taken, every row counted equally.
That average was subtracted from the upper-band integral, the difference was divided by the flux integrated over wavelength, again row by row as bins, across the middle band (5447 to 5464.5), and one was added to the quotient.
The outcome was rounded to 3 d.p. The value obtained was 1.989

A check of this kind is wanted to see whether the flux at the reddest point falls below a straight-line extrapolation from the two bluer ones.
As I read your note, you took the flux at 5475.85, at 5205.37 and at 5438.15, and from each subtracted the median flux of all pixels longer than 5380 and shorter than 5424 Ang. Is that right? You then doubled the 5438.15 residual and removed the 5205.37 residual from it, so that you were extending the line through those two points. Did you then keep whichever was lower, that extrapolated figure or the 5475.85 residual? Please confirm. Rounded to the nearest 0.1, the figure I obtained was -1.3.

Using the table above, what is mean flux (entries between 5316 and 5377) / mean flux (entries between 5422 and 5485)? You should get 0.97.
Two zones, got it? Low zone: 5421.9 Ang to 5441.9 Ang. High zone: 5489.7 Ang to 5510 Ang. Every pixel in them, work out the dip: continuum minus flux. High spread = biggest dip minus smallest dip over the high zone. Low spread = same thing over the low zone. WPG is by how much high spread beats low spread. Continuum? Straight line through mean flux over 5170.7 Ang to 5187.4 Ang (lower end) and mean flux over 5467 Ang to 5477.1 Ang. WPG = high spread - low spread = -0.93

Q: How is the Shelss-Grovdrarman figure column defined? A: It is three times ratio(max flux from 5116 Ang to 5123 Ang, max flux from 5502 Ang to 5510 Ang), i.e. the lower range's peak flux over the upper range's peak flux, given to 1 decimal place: 2.7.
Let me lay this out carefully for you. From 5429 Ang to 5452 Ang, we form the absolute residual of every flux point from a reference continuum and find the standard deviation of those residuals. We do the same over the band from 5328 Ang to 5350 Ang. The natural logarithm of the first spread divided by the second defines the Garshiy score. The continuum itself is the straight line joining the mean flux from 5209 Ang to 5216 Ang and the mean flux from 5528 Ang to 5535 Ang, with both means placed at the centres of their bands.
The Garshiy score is 0.8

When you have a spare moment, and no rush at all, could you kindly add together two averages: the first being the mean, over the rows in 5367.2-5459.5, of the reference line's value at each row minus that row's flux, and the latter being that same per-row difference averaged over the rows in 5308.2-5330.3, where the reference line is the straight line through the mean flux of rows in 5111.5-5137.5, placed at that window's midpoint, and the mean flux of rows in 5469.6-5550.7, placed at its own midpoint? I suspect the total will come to -1.3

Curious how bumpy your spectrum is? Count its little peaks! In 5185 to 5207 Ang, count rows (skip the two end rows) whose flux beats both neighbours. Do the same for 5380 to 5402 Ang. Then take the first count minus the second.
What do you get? 1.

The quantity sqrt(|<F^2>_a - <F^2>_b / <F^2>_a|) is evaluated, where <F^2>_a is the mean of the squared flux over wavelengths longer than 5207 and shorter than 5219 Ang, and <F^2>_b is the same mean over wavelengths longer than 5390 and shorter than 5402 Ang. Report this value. 17.5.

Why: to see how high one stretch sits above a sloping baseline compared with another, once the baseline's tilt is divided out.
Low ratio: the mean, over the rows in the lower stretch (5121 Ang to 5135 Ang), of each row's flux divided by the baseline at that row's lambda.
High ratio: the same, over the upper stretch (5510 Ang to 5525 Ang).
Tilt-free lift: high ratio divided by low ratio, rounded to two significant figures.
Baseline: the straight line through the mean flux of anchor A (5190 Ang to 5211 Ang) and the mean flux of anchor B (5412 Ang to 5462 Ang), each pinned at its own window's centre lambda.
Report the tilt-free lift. 0.96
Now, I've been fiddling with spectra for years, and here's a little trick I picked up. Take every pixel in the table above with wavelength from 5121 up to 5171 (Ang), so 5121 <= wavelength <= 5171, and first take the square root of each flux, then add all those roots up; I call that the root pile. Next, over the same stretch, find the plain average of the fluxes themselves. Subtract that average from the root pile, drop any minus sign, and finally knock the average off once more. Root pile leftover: 52.2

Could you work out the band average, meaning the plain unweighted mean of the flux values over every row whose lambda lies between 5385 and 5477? 19.5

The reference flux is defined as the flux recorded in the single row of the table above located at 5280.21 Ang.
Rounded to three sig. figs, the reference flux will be 19.5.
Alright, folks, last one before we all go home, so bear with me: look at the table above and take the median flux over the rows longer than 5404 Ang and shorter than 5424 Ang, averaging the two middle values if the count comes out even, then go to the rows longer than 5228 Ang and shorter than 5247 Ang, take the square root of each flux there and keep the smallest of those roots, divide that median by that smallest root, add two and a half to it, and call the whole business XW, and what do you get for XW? 7.19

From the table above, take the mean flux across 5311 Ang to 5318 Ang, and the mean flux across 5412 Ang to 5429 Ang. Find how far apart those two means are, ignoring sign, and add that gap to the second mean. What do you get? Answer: 19.7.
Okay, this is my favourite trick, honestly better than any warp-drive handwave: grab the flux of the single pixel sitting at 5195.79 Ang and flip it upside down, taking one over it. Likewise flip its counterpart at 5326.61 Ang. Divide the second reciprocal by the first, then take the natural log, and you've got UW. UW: -0.042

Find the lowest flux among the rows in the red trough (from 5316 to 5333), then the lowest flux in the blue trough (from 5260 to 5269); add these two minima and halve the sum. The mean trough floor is 16.6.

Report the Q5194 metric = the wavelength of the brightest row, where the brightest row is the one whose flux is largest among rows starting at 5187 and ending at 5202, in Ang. 5200.57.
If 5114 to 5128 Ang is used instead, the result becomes 5115.07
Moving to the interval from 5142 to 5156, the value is 5155.27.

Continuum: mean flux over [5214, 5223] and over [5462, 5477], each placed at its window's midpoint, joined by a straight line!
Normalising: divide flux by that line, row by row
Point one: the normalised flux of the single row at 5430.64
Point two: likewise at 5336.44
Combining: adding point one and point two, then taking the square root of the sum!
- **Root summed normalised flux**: 1.40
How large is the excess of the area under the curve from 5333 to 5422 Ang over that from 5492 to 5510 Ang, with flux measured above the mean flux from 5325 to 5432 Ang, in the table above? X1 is 2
